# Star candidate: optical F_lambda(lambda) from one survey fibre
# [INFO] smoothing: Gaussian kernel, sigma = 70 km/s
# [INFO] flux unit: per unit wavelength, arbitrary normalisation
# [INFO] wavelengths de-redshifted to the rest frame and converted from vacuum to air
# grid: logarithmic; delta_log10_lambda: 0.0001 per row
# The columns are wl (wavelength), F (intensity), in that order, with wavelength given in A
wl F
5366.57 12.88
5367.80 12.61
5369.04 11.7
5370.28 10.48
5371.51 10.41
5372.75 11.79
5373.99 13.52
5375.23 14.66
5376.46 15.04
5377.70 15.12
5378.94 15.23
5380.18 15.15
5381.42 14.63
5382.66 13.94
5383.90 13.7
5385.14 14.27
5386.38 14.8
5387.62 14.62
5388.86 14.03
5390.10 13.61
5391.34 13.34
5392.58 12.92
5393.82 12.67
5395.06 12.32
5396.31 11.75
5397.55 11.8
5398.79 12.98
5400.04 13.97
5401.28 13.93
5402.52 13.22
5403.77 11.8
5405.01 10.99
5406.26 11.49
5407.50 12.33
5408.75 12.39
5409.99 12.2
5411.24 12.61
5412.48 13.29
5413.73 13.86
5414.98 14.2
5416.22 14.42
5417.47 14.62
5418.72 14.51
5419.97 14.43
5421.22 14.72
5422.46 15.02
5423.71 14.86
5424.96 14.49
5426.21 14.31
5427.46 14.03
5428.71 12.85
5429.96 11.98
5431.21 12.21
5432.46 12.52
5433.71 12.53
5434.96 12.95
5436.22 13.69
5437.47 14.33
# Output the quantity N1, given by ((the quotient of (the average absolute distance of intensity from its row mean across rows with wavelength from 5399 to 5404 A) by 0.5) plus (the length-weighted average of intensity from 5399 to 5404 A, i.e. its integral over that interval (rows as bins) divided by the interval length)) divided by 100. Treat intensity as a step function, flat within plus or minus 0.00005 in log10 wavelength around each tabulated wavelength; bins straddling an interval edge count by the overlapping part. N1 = 0.147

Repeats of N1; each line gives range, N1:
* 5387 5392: 0.148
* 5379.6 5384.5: 0.154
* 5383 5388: 0.150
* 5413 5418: 0.147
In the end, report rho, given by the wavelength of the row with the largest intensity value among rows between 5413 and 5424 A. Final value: 5422.46 A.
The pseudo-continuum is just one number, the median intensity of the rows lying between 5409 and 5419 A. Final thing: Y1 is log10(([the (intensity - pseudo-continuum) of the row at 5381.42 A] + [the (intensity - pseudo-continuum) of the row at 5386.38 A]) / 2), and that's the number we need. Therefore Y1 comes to -0.2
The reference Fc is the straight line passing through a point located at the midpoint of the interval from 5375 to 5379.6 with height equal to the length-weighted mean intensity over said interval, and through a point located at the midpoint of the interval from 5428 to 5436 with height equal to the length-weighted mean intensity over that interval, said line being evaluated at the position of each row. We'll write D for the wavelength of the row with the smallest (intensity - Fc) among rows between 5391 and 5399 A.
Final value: 5396.31 A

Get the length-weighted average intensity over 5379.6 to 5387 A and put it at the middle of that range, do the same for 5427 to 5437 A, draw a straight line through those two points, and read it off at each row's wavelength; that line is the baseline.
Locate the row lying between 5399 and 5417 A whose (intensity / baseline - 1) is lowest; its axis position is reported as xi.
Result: 5405.01 A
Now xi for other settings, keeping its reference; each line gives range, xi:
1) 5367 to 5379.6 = 5371.51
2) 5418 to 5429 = 5428.71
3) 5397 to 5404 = 5397.55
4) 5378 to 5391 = 5383.90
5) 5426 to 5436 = 5429.96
